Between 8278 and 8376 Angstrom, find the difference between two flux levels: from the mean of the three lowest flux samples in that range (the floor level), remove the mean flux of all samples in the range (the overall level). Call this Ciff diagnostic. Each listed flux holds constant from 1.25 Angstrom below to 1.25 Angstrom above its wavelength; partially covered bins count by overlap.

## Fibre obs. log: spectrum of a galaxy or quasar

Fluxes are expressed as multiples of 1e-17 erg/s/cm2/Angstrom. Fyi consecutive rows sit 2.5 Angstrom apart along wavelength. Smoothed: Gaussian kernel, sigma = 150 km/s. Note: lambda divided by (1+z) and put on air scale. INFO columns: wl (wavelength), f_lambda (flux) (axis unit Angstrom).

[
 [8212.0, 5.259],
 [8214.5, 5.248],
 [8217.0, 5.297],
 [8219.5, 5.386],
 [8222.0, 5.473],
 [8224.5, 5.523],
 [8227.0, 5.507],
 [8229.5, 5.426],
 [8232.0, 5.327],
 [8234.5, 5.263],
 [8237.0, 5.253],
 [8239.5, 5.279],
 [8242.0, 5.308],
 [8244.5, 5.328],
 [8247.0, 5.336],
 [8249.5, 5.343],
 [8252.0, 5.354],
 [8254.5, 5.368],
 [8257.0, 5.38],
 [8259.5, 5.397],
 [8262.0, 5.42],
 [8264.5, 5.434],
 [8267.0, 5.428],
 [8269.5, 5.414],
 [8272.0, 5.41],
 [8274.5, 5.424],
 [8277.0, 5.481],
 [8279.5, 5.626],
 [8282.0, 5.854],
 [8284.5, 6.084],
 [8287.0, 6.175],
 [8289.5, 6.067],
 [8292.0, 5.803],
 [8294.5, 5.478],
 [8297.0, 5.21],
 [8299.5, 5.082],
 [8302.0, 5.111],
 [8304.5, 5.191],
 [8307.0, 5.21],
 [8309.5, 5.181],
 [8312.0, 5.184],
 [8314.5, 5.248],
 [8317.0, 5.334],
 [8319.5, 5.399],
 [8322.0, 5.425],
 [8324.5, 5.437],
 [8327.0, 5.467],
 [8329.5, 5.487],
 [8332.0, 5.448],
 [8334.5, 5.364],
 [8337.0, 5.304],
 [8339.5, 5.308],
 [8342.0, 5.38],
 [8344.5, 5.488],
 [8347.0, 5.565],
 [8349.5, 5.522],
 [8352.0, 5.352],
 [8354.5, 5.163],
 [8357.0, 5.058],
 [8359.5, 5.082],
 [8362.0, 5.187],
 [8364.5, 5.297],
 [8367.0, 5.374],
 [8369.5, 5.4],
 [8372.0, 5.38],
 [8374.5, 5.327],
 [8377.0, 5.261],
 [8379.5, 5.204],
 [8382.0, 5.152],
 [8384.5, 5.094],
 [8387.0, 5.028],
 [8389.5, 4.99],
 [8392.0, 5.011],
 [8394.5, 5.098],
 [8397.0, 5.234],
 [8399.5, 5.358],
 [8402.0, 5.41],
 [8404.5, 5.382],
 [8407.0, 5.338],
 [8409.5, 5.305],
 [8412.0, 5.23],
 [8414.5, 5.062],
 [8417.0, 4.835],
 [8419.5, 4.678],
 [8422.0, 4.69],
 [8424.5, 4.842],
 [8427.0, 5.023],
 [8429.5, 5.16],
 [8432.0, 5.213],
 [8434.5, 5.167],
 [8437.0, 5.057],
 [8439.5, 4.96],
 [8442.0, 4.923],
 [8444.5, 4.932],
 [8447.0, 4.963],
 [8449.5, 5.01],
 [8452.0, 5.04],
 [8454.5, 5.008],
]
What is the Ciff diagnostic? -0.34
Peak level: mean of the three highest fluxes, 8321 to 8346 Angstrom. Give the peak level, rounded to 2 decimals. 5.48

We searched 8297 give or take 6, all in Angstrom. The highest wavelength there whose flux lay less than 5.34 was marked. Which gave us 8302.0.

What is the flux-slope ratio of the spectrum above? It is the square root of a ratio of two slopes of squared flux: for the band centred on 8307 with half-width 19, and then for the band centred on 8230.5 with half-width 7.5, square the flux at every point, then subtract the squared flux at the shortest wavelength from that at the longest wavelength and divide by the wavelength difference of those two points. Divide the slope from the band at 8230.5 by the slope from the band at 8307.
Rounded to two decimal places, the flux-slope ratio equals 1.06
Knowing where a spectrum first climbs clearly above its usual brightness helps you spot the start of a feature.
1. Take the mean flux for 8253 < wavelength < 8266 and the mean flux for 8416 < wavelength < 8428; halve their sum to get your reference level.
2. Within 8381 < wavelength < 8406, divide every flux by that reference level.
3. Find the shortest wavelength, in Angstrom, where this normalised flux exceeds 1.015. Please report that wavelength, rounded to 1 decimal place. 8397.0 Angstrom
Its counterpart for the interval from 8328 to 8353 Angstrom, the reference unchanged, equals 8329.5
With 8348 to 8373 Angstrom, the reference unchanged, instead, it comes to 8349.5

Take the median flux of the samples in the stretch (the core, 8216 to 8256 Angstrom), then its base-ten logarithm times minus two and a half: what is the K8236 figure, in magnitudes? -1.82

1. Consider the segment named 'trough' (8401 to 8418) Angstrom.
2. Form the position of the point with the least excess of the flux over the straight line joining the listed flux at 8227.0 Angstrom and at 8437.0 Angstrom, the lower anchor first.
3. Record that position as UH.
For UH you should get 8417.0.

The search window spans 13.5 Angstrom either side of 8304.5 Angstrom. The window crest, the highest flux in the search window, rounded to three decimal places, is 5.803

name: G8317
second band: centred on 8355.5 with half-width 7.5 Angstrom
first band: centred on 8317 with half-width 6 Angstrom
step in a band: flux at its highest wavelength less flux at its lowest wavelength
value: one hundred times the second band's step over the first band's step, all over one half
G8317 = -278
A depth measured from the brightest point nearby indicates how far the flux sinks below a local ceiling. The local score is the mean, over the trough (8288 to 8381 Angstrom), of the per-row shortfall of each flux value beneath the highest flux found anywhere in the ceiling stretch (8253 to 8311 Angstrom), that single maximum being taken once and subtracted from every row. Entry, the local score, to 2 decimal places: 0.83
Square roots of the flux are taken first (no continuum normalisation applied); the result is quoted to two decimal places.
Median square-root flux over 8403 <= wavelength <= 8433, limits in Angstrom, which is 2.26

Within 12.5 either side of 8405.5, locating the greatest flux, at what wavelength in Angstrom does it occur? 8402.0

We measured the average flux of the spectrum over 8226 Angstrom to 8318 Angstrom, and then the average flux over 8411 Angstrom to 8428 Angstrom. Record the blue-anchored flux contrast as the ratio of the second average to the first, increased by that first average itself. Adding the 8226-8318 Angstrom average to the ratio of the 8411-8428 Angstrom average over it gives 6.33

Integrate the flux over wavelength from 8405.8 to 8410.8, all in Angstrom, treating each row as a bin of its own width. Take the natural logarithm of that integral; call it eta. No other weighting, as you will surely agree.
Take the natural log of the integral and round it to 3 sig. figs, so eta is 3.28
